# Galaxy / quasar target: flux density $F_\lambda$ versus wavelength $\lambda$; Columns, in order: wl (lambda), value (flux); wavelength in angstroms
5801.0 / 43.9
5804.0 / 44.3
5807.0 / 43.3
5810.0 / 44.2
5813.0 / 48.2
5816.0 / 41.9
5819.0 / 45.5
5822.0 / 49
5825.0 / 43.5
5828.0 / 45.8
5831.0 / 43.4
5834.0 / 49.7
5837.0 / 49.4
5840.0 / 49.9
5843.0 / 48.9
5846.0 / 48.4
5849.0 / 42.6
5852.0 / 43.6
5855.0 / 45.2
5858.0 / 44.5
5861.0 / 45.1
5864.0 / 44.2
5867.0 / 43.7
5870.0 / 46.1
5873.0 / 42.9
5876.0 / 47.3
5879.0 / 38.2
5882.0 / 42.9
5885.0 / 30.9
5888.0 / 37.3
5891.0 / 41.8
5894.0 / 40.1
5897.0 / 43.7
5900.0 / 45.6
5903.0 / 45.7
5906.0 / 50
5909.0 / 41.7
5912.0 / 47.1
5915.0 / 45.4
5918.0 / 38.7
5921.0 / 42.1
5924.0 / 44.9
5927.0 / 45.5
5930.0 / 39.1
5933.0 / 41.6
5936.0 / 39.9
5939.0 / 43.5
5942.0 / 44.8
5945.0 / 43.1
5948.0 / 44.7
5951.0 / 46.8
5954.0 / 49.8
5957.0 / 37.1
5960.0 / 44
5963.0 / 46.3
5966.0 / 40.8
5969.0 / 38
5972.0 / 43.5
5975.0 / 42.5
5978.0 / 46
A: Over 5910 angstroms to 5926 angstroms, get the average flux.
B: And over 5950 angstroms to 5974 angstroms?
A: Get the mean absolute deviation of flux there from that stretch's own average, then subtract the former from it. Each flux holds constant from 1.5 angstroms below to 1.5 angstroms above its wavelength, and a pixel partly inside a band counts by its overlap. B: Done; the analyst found -40.1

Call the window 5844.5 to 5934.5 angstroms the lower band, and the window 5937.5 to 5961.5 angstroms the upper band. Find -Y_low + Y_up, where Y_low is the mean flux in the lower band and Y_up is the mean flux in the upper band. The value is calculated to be 1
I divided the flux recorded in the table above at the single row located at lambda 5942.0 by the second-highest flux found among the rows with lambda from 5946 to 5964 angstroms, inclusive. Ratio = 0.96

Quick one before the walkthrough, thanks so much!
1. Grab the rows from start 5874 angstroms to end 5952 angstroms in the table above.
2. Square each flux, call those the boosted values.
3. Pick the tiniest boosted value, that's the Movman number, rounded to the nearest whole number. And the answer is 955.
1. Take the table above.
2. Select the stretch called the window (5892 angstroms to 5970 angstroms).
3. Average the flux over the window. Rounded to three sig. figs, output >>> 43.5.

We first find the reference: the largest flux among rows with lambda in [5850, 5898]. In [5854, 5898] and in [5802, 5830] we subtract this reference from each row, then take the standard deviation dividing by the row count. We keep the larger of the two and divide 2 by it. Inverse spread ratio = 0.49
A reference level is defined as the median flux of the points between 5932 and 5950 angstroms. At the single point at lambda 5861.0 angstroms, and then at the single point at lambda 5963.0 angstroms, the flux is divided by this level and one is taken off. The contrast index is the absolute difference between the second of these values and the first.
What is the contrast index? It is 0.028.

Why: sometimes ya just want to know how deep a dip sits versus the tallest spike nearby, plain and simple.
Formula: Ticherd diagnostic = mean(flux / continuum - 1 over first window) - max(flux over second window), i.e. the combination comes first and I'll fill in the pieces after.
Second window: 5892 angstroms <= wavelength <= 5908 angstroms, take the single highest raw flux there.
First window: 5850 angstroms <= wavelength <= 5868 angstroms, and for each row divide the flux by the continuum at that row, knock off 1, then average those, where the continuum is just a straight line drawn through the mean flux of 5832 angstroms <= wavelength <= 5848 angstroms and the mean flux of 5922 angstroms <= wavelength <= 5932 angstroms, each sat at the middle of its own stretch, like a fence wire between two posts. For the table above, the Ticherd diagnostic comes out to -50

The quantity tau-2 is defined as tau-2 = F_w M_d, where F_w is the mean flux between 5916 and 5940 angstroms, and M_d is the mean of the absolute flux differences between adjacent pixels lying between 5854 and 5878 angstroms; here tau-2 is 76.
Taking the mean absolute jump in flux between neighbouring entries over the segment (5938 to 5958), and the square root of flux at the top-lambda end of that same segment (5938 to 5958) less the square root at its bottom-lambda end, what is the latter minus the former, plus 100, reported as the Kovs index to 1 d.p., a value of 95.8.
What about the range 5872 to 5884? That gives 93.9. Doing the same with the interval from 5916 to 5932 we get 96.7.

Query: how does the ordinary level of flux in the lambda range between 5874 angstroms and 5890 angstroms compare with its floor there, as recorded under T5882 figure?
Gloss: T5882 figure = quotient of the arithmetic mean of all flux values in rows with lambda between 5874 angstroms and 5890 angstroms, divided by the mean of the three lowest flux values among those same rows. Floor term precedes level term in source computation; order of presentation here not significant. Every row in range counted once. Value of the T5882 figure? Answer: 1.11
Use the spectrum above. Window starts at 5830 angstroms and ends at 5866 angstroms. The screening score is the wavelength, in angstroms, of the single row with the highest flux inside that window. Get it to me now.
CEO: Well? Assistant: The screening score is 5840.0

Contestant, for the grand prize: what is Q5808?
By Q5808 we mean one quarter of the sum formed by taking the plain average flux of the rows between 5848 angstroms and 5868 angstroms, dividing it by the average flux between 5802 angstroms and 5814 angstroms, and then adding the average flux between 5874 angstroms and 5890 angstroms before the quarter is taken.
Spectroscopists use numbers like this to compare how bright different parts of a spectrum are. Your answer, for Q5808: 10.1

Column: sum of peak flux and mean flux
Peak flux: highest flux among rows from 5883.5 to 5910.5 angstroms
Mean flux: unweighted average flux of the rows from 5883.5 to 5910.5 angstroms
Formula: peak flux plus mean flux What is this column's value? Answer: 91.9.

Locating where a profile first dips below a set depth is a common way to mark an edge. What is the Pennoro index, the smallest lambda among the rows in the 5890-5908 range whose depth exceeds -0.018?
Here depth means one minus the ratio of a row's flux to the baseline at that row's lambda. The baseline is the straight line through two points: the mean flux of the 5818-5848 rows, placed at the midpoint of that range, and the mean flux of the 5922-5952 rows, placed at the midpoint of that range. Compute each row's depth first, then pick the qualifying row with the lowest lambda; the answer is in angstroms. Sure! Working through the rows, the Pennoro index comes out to 5891.0 angstroms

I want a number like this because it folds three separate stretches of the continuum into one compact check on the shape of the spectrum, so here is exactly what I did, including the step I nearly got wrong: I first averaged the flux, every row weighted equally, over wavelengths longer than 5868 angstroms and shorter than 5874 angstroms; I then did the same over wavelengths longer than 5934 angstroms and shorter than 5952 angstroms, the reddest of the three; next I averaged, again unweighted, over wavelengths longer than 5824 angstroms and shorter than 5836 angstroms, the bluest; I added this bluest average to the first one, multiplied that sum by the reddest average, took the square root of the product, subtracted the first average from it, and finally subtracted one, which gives 17.3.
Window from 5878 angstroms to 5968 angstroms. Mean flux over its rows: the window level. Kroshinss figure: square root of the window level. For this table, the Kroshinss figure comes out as 6.54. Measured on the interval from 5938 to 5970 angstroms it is 6.60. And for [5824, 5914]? 6.66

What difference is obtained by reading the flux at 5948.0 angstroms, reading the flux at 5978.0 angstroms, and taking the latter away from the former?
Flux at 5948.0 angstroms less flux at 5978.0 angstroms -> -1.3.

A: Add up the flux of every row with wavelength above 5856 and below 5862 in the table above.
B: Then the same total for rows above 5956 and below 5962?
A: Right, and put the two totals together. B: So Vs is 171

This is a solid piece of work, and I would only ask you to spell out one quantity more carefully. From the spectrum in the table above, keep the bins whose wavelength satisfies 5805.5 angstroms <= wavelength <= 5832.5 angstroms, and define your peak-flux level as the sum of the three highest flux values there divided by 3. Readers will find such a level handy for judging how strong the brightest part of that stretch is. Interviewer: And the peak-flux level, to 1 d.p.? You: 47.7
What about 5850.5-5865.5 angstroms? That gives 44.9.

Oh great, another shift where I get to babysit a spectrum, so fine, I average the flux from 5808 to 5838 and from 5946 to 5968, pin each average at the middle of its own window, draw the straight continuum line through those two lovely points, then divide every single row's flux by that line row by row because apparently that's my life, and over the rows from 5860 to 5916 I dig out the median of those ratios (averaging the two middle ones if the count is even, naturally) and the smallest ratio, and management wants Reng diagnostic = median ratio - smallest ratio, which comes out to 0.29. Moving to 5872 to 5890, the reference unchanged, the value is 0.21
